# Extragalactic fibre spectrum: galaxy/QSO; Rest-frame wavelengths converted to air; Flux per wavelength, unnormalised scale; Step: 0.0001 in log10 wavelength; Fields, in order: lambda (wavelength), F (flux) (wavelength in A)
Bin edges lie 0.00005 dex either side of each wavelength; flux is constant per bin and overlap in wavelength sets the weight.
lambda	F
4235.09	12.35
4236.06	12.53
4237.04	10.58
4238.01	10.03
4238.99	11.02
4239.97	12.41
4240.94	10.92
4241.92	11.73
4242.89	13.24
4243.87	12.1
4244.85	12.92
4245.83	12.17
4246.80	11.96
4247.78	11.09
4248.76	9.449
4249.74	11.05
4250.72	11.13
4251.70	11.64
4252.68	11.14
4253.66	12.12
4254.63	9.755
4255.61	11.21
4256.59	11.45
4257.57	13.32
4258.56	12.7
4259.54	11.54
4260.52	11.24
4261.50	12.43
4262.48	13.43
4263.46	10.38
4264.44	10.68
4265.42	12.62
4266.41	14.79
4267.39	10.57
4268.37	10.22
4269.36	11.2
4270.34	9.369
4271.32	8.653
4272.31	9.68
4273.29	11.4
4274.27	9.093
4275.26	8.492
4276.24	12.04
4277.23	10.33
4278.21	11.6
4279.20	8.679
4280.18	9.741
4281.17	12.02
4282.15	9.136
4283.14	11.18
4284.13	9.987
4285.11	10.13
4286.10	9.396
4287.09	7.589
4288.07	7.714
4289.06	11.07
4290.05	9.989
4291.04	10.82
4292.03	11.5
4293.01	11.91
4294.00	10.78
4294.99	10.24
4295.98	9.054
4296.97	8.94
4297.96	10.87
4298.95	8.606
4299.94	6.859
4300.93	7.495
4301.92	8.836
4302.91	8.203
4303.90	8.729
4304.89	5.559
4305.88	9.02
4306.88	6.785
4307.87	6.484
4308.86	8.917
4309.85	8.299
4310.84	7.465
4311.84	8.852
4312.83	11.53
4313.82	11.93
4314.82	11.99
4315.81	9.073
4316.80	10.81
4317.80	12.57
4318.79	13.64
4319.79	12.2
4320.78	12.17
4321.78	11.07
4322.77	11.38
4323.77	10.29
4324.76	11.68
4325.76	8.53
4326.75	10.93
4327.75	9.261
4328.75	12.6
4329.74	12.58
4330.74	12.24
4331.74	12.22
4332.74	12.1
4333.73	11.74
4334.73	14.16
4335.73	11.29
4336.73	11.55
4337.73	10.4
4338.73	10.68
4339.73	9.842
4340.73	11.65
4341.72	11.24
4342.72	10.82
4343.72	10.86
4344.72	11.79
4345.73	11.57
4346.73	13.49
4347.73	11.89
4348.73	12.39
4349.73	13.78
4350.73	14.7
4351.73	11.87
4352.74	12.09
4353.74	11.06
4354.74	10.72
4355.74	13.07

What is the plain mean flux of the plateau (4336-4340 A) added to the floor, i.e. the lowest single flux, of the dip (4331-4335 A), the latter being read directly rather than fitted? 22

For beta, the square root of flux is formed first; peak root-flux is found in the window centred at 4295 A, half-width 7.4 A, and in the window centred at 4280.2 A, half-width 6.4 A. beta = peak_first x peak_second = 12.0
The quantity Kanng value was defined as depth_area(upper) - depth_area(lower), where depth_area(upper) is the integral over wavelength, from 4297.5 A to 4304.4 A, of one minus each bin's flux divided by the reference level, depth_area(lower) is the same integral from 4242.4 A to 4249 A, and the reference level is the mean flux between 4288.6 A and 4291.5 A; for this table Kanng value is 2.2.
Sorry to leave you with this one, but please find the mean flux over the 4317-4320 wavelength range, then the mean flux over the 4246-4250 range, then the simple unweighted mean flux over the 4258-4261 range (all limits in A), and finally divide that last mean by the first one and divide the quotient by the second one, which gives 0.085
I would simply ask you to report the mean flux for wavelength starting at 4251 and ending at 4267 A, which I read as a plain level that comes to 11.9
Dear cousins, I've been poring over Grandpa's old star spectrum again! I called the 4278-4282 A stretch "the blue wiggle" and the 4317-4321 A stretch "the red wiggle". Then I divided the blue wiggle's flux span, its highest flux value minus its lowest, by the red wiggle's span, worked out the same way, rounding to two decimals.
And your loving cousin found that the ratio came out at 2.27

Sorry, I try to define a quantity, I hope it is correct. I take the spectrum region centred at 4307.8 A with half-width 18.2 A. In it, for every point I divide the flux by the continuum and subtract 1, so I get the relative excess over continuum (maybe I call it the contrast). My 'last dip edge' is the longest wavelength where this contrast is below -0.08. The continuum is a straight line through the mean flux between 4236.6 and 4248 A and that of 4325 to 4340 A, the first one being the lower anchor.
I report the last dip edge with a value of 4325.76 A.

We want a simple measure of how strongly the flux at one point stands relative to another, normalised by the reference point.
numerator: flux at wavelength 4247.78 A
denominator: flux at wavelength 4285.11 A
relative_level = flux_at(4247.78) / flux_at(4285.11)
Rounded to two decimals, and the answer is 1.09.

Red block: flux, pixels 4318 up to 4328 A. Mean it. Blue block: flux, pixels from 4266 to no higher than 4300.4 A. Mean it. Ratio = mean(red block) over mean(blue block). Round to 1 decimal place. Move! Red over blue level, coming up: 1.1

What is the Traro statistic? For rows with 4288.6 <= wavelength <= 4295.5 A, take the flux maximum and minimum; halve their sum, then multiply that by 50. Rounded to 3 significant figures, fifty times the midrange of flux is 547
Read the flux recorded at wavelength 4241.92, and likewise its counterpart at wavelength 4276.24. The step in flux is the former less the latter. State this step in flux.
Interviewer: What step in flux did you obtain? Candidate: 0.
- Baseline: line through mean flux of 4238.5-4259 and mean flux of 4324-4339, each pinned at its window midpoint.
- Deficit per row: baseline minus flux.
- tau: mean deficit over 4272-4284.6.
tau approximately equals 1.3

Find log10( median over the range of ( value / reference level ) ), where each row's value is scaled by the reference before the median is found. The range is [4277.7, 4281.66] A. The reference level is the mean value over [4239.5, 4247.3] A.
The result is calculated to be -0.058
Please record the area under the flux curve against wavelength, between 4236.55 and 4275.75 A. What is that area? 442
